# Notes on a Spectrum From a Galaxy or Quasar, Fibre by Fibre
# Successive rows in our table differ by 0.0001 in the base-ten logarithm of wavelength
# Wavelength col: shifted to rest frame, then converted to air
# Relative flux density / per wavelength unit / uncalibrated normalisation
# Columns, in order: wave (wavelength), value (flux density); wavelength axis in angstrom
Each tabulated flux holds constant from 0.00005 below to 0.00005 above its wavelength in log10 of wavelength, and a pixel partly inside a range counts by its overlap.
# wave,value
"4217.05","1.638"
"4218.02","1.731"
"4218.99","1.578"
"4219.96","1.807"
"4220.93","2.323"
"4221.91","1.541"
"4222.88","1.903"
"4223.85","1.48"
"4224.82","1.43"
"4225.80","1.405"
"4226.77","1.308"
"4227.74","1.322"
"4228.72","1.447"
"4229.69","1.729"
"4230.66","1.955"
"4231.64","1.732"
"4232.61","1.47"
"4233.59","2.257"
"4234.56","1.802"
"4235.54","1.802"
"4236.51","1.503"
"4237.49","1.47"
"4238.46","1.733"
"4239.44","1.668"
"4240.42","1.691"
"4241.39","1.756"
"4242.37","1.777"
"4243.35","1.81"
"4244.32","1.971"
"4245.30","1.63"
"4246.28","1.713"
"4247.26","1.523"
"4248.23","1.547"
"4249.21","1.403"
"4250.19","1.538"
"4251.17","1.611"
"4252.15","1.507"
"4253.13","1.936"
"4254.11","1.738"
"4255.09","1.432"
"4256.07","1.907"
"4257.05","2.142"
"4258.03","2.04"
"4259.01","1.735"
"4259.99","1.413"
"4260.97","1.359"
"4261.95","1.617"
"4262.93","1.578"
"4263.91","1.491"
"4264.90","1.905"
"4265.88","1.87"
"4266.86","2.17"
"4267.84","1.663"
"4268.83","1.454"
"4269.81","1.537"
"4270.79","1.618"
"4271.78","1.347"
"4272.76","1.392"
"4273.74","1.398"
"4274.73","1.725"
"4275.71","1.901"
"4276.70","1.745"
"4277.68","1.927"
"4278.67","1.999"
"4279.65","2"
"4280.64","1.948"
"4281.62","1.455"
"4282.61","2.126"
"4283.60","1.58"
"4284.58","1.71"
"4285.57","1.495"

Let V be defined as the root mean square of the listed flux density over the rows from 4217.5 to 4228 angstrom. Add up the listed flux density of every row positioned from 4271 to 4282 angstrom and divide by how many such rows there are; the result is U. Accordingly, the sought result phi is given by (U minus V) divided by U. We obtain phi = 0.039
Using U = 1.71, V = 1.65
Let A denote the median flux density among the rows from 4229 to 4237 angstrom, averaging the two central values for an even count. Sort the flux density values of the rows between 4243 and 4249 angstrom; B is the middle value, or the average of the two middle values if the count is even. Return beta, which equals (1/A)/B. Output 0.34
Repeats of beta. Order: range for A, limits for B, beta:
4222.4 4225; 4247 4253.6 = 0.44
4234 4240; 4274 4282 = 0.31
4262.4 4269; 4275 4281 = 0.31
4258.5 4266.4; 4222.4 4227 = 0.44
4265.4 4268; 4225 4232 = 0.37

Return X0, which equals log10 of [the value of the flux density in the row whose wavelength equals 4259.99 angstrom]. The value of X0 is 0.150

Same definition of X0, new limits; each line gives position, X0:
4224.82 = 0.155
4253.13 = 0.287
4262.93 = 0.198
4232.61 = 0.167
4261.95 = 0.209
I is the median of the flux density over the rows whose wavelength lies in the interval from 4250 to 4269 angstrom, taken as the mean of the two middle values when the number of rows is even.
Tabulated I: 1.64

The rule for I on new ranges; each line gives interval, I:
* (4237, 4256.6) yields 1.68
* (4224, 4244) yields 1.71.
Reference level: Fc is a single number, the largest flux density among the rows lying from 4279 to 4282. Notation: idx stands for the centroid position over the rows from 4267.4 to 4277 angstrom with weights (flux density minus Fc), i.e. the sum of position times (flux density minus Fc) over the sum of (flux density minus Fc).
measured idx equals 4271.8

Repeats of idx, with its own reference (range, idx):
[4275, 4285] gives 4281.2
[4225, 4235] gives 4228.5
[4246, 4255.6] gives 4250.5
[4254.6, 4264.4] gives 4260.5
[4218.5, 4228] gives 4224.8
